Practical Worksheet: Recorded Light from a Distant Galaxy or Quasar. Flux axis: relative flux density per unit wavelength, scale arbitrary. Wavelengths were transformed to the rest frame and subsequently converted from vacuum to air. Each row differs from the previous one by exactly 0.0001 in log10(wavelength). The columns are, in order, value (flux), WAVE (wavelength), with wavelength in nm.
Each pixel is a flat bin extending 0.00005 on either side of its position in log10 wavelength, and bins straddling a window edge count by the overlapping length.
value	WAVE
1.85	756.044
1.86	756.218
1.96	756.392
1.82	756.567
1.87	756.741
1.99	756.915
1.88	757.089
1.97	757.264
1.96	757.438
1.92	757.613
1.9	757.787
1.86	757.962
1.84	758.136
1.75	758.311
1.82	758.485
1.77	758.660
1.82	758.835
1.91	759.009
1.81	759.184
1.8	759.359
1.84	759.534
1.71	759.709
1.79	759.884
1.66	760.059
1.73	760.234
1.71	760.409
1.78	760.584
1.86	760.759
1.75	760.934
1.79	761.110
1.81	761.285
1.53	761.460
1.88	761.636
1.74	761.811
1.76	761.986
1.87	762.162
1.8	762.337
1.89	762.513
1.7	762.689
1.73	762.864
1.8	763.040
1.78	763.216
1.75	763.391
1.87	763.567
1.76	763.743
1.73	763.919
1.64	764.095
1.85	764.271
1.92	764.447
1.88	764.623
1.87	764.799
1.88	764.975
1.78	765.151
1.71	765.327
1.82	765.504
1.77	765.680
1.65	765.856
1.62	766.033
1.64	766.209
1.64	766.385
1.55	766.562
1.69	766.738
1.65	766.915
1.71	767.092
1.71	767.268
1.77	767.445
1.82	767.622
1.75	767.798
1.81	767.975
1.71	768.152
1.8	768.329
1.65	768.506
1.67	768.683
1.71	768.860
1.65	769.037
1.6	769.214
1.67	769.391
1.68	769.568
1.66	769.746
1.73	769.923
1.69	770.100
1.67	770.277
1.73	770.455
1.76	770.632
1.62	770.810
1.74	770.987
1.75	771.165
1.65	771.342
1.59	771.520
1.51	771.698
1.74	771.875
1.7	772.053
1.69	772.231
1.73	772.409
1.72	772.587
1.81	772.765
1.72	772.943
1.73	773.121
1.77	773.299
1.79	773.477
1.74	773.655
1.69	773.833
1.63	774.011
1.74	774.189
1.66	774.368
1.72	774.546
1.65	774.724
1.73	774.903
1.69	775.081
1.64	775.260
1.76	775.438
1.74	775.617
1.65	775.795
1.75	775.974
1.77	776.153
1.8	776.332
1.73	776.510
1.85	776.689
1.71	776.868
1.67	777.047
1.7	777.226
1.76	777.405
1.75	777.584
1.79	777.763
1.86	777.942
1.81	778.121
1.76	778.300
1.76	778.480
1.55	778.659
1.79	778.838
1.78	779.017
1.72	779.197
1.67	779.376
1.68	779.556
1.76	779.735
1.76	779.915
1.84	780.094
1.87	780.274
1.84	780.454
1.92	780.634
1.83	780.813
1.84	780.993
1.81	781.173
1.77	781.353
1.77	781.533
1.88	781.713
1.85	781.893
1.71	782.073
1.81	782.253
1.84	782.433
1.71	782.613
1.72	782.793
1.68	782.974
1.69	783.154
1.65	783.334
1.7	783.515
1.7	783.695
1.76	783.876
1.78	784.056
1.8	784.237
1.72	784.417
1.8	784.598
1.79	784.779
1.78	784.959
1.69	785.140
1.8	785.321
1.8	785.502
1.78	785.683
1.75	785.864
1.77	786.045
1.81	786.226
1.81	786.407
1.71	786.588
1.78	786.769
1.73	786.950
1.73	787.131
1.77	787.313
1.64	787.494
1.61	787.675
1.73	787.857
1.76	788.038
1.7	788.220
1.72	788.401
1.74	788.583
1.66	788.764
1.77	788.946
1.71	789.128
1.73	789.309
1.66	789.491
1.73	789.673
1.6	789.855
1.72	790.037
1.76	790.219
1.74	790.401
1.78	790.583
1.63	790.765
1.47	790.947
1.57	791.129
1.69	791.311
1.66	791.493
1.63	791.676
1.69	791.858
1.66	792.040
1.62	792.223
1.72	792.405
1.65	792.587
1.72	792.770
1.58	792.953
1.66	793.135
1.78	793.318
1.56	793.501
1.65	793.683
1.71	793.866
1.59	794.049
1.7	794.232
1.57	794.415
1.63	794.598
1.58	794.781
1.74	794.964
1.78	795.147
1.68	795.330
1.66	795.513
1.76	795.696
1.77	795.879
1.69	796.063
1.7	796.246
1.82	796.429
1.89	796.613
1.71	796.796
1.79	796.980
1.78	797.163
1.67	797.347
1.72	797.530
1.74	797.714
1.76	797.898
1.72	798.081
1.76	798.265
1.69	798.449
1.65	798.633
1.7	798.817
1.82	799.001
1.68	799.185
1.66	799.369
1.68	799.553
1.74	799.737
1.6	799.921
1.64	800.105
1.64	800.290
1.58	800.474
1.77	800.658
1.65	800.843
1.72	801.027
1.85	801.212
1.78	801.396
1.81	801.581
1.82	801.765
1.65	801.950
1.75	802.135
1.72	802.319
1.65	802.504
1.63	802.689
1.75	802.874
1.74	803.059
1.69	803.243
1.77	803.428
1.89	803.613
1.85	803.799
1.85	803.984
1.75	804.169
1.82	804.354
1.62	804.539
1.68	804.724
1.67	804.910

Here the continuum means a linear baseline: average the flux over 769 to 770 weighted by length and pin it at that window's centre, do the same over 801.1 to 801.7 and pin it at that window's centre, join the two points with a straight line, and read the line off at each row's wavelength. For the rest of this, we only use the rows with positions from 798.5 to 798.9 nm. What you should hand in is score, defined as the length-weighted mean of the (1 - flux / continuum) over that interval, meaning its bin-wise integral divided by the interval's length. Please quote 0.07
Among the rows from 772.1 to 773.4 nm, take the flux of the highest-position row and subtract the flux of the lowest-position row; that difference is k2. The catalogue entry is 0.08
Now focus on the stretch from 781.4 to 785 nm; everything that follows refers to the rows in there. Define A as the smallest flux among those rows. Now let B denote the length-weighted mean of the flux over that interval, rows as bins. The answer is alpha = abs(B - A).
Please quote 0.11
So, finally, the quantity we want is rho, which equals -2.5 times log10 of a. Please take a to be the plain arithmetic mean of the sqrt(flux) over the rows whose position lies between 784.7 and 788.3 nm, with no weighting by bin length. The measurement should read -0.303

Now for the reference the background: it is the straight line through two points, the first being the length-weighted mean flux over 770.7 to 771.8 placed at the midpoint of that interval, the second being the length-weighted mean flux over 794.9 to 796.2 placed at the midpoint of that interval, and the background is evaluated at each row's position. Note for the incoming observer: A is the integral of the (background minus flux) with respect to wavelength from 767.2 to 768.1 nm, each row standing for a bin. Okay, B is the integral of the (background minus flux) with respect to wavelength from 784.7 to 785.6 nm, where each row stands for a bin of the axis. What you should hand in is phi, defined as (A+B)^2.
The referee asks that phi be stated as 0.04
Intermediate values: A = -0.12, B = -0.07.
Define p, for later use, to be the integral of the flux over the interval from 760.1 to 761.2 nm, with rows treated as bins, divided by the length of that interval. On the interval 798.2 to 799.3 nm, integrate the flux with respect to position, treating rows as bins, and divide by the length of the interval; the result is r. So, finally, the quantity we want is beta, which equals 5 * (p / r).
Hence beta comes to 5.15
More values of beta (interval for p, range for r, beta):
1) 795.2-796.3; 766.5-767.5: 5.10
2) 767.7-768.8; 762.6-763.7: 4.89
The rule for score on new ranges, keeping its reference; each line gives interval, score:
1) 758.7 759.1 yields -0.15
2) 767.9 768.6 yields -0.05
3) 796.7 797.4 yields 0.03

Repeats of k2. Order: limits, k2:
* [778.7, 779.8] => -0.03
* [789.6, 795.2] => 0.05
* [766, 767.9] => 0.13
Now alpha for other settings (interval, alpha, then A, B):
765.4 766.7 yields 0.12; 1.55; 1.67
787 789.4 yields 0.10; 1.61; 1.71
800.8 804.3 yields 0.13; 1.63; 1.76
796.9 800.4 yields 0.11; 1.6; 1.71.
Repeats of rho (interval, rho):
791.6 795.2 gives -0.275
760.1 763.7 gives -0.312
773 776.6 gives -0.294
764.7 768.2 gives -0.296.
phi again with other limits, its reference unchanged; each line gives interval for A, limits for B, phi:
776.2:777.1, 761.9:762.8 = 0.06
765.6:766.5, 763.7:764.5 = 0.02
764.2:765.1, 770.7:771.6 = 0.06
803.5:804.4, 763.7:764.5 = 0.04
